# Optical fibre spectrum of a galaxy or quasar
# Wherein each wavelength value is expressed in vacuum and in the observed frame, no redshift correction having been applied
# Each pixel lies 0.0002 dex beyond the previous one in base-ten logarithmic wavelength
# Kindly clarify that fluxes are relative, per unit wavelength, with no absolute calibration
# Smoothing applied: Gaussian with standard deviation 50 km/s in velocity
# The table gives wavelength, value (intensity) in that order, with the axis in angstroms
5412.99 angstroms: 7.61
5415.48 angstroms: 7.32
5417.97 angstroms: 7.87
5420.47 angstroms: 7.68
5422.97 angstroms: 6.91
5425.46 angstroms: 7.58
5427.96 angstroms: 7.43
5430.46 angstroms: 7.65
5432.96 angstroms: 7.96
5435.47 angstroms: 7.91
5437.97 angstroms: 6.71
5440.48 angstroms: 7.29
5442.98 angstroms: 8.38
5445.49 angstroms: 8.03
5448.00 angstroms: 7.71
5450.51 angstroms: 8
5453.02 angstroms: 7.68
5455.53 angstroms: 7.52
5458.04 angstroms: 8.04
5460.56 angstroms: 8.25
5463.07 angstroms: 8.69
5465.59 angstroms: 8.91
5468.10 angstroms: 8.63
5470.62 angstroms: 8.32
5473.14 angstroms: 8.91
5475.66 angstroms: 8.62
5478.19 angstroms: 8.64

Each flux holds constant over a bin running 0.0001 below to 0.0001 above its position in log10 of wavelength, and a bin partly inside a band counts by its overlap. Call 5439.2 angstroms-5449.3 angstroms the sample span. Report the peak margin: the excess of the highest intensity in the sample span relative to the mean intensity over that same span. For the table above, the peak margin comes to 0.53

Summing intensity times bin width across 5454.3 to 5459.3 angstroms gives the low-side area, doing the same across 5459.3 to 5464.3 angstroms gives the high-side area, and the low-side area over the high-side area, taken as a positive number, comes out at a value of 0.92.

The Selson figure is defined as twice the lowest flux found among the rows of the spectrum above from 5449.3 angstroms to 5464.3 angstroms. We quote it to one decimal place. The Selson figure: 15.0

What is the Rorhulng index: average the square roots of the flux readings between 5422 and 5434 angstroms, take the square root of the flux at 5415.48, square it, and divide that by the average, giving 2.67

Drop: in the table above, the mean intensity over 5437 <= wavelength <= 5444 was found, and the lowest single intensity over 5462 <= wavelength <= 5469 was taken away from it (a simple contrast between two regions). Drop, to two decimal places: -1.17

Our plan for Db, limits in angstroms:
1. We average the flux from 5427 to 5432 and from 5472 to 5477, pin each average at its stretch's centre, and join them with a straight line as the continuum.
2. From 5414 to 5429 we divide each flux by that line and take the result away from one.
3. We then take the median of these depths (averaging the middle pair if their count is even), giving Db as -0.02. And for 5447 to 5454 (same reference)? 0.04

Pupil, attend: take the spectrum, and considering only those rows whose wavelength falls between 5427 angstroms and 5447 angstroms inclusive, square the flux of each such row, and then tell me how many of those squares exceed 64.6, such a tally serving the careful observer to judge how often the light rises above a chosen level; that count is 1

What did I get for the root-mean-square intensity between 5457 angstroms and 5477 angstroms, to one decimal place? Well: 8.6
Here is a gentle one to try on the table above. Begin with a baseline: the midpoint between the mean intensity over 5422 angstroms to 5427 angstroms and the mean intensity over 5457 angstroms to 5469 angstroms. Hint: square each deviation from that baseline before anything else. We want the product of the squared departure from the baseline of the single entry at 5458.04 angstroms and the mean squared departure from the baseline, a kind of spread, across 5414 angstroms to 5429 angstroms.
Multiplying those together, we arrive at 0.01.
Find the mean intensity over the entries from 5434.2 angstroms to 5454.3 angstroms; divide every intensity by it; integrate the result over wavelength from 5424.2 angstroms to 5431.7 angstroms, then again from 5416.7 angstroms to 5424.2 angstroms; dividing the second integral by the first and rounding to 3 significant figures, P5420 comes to 0.990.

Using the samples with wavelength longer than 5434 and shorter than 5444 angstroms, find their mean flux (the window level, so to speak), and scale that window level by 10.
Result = 76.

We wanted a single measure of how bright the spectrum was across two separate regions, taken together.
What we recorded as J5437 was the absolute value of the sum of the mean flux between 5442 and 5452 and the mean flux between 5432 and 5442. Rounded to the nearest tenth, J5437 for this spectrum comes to 15.5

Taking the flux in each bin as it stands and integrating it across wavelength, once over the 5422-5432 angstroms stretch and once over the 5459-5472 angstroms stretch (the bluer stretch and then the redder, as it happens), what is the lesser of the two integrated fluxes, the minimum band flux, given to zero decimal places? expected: 74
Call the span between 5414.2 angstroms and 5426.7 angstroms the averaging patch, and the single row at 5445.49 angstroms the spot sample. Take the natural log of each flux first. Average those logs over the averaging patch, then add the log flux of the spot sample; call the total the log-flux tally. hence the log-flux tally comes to 4.09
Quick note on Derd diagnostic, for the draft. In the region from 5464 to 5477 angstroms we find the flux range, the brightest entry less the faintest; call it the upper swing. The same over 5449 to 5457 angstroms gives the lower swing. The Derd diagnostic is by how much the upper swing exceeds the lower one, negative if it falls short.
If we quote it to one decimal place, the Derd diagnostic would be 0.1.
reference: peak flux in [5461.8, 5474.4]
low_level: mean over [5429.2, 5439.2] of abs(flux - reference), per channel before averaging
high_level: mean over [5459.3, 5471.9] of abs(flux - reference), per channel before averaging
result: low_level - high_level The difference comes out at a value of 1.0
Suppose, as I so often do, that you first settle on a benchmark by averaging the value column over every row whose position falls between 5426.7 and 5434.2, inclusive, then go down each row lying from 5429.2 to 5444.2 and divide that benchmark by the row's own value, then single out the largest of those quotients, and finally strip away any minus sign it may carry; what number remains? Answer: 1.14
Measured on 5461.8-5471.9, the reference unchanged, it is 0.92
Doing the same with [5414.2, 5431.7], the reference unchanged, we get 1.11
